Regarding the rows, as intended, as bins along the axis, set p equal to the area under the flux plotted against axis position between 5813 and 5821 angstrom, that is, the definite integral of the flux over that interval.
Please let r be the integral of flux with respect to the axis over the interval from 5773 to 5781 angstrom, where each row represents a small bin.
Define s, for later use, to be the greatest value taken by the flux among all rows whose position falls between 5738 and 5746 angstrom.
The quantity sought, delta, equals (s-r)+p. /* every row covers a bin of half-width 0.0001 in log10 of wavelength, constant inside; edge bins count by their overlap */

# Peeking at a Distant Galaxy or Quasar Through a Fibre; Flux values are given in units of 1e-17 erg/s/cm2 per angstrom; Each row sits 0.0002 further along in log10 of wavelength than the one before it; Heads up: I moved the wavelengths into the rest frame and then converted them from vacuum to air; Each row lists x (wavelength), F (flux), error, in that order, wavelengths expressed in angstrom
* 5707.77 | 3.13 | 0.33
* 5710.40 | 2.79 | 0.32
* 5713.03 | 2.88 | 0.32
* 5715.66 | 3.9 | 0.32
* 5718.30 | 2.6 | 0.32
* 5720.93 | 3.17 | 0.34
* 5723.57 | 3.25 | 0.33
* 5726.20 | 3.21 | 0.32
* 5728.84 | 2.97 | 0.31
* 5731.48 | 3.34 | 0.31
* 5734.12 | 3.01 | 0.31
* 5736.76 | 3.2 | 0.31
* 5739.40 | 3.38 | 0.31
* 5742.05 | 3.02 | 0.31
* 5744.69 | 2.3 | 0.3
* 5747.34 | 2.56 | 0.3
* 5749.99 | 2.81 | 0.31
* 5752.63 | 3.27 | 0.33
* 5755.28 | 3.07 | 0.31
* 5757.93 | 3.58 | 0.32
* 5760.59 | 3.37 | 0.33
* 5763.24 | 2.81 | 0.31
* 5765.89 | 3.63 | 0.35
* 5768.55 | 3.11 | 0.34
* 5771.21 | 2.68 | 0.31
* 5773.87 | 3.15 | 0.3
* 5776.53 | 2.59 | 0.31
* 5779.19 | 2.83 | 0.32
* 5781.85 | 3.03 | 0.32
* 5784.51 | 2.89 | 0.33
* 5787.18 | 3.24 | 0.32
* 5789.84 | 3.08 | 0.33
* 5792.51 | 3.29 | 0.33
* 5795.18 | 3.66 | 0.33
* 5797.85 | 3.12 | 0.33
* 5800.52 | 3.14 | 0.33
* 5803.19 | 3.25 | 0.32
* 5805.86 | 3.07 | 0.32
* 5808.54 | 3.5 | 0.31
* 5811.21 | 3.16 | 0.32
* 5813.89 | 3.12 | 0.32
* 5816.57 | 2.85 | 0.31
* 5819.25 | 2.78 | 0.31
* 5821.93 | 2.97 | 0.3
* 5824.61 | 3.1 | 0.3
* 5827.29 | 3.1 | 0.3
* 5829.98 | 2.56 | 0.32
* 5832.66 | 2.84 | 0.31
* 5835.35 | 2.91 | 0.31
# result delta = 3.8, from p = 23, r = 22.8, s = 3.38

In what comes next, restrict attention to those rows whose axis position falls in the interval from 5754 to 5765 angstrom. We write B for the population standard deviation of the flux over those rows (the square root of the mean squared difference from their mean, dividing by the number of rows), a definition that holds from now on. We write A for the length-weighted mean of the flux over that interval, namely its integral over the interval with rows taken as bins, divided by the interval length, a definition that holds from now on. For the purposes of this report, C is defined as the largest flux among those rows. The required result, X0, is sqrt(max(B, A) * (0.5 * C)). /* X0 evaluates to 2.40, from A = 3.23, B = 0.292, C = 3.58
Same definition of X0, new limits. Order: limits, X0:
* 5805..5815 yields 2.37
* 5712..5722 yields 2.48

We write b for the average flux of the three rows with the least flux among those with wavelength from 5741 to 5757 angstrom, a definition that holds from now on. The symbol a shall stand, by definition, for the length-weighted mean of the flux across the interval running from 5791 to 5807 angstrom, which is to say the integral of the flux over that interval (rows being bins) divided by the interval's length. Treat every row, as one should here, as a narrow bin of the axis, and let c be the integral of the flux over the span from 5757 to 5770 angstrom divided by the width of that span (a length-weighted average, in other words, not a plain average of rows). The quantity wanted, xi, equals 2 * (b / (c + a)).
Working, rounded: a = 3.26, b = 2.56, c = 3.28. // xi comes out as 0.78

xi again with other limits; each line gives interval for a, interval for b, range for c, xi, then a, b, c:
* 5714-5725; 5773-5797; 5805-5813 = 0.86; 3.22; 2.77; 3.25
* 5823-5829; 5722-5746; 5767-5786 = 0.92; 3.06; 2.76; 2.91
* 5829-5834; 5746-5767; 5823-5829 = 0.94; 2.71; 2.73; 3.06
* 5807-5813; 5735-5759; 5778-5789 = 0.81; 3.30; 2.56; 3.00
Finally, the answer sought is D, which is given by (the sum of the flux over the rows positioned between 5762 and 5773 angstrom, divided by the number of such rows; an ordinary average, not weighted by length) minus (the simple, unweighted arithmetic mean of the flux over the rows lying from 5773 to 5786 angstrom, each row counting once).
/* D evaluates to 0.16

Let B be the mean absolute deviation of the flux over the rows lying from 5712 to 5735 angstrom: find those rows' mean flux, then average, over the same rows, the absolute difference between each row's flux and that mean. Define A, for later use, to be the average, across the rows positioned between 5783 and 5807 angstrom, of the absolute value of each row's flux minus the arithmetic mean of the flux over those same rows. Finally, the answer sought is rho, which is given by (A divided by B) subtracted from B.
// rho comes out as -0.34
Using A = 0.15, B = 0.251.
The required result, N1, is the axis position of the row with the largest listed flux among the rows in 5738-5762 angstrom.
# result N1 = 5757.93 angstrom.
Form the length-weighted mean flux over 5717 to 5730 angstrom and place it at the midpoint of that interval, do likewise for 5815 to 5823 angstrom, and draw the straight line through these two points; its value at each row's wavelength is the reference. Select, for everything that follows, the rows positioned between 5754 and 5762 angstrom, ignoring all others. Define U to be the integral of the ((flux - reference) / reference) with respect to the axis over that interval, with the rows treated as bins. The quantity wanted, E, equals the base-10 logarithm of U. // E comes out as -0.02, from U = 0.96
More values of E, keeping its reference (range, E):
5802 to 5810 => 0.02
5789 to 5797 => 0.07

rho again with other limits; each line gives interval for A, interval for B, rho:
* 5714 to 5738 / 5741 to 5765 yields -0.37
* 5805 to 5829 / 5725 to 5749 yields -0.27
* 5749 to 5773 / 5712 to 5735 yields -0.86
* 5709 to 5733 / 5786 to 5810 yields -1.73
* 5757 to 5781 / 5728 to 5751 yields -0.93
